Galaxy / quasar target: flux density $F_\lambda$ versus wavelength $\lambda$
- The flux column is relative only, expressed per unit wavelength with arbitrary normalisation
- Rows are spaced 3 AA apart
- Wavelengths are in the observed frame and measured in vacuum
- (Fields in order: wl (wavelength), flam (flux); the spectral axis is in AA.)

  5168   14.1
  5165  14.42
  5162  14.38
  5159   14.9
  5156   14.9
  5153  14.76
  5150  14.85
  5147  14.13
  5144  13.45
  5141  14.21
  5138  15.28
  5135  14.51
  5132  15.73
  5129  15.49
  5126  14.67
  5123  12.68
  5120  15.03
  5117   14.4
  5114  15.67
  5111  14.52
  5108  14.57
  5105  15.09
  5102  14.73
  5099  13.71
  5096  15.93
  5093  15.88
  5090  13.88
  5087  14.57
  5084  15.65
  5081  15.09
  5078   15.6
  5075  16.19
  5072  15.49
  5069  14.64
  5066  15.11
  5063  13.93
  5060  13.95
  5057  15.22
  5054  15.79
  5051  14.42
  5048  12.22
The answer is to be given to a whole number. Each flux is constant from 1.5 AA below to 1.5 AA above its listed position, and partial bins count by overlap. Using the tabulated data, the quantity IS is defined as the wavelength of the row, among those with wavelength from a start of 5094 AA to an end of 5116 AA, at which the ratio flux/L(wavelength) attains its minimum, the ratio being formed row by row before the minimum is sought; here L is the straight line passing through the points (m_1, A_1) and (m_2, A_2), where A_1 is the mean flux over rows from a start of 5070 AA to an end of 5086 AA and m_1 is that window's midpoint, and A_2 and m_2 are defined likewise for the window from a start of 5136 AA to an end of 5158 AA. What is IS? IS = 5099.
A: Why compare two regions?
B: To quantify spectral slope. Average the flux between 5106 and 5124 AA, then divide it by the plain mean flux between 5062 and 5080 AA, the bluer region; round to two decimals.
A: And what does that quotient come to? 0.96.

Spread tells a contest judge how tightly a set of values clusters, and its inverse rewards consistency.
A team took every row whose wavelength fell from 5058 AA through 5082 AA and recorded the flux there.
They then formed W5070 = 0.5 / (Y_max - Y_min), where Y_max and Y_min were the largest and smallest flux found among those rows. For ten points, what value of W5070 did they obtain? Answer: 0.221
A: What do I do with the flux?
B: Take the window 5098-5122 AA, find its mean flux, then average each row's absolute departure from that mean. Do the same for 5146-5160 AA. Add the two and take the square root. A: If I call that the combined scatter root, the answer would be 0.80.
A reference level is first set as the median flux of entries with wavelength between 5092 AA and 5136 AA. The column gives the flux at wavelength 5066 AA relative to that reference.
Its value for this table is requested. 0.4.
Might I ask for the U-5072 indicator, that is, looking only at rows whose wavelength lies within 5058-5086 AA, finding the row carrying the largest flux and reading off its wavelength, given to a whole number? 5075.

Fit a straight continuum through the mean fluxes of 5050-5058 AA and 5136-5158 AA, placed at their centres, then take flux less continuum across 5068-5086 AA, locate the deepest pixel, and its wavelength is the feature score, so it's 5069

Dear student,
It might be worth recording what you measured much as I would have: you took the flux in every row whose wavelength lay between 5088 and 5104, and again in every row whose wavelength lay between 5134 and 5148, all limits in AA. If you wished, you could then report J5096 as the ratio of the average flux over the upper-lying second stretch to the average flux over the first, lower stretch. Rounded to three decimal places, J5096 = 0.966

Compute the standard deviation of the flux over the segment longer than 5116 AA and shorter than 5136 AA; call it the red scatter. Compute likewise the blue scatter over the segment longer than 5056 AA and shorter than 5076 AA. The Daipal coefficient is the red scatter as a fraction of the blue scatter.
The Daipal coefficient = 1.21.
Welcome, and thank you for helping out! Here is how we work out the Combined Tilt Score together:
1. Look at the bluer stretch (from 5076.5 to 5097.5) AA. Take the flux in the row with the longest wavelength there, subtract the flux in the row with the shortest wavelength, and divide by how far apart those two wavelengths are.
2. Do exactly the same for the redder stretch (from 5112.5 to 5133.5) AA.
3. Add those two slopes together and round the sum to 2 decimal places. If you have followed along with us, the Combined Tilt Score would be 0.02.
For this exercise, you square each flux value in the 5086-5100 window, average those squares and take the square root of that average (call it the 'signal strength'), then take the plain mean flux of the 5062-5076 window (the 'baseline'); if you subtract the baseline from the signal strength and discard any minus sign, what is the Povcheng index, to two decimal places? 0.25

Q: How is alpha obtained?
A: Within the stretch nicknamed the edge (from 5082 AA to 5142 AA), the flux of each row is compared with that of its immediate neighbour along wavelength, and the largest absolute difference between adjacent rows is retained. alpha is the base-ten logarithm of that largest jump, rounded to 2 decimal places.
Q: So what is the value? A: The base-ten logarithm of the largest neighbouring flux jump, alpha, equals 0.37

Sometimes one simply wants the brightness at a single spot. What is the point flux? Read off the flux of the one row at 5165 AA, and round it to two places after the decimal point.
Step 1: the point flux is 14.42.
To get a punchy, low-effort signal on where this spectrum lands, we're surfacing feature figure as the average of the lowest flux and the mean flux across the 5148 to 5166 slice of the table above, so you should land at 14.5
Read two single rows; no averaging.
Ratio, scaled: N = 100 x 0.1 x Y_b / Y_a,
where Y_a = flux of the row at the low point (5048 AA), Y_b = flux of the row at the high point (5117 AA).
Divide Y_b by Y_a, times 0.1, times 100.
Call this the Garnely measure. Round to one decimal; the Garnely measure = 11.8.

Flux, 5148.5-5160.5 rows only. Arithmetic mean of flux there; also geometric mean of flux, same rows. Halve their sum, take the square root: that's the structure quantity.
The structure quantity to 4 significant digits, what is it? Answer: 3.854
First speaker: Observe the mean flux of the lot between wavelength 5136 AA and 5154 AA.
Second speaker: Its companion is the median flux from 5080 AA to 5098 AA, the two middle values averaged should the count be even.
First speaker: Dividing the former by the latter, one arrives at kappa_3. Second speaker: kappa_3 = 0.94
